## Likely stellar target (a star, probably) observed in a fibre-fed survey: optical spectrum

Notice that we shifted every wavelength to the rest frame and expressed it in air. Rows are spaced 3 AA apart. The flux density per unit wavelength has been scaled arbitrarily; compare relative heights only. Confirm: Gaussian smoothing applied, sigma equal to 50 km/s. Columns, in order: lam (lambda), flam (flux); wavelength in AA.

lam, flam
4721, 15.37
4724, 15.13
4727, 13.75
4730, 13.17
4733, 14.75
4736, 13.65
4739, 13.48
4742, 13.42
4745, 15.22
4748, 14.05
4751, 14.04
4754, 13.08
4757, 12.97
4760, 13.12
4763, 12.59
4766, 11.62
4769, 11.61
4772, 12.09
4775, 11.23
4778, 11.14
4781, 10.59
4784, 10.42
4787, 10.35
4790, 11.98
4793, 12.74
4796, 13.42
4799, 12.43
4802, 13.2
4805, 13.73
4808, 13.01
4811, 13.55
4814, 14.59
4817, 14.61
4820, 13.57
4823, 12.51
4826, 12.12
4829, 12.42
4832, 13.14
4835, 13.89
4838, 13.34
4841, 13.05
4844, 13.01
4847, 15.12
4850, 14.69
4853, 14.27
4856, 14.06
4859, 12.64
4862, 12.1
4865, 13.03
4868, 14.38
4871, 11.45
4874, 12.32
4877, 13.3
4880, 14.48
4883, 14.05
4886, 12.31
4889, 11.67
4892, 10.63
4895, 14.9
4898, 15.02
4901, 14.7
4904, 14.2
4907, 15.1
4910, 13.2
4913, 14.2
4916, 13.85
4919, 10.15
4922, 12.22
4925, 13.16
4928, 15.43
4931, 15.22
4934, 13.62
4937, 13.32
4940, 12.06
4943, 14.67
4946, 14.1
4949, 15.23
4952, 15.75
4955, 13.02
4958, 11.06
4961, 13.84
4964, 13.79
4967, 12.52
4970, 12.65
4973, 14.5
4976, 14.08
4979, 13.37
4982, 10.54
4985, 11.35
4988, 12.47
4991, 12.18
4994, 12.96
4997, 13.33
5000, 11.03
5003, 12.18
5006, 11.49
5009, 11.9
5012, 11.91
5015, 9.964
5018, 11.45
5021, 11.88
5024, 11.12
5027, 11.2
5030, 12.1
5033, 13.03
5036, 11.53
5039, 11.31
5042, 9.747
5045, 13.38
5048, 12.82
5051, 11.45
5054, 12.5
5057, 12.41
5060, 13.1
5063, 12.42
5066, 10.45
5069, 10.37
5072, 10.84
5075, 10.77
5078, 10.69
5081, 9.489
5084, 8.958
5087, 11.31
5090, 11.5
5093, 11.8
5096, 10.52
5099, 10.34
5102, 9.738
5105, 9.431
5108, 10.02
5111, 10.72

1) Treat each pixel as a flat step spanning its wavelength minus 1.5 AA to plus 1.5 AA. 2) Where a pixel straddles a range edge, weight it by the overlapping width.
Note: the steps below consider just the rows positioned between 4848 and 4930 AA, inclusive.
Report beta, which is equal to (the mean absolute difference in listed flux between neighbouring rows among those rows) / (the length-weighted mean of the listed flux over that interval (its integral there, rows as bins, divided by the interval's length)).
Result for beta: 0.095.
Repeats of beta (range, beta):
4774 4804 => 0.054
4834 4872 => 0.069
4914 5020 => 0.099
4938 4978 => 0.098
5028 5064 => 0.092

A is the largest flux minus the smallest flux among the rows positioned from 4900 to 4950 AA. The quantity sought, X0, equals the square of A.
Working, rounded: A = 5.3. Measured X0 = 28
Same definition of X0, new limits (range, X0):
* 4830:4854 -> 4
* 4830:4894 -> 20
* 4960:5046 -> 23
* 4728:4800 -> 24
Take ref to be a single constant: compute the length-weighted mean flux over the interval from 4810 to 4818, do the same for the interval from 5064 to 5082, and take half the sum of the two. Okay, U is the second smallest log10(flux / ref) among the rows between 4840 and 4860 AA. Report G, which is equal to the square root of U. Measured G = 0.145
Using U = 0.0211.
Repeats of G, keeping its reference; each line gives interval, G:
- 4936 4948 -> 0.177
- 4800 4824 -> 0.145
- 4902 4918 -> 0.220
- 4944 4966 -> 0.146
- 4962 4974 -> 0.094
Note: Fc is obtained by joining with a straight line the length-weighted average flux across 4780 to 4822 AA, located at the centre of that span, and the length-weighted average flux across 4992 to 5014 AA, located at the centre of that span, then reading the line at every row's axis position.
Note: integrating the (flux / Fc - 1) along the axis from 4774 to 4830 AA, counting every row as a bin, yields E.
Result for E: -1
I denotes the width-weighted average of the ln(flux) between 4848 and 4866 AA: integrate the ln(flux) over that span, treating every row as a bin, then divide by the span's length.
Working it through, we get 2.60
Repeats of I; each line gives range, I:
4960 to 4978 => 2.60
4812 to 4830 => 2.59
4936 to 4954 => 2.65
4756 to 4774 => 2.51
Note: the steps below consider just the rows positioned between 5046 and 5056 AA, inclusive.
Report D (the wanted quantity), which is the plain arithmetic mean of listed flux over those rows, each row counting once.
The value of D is 12.3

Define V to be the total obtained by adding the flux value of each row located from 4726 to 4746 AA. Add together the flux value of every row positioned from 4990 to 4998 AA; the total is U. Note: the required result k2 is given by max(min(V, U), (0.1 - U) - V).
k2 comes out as 38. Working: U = 38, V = 97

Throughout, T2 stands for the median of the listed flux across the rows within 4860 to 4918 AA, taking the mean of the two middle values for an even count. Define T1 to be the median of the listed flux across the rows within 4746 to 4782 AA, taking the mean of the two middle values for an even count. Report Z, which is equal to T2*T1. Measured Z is 171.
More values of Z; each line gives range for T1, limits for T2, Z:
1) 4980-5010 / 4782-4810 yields 153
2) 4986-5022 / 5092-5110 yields 121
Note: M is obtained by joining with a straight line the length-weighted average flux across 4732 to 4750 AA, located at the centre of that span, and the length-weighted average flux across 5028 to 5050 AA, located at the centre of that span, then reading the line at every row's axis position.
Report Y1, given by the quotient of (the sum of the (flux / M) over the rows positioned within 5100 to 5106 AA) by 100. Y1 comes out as 0.017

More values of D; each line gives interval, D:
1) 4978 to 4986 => 11.8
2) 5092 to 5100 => 10.9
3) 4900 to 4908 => 14.7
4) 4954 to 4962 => 12.6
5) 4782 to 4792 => 10.9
